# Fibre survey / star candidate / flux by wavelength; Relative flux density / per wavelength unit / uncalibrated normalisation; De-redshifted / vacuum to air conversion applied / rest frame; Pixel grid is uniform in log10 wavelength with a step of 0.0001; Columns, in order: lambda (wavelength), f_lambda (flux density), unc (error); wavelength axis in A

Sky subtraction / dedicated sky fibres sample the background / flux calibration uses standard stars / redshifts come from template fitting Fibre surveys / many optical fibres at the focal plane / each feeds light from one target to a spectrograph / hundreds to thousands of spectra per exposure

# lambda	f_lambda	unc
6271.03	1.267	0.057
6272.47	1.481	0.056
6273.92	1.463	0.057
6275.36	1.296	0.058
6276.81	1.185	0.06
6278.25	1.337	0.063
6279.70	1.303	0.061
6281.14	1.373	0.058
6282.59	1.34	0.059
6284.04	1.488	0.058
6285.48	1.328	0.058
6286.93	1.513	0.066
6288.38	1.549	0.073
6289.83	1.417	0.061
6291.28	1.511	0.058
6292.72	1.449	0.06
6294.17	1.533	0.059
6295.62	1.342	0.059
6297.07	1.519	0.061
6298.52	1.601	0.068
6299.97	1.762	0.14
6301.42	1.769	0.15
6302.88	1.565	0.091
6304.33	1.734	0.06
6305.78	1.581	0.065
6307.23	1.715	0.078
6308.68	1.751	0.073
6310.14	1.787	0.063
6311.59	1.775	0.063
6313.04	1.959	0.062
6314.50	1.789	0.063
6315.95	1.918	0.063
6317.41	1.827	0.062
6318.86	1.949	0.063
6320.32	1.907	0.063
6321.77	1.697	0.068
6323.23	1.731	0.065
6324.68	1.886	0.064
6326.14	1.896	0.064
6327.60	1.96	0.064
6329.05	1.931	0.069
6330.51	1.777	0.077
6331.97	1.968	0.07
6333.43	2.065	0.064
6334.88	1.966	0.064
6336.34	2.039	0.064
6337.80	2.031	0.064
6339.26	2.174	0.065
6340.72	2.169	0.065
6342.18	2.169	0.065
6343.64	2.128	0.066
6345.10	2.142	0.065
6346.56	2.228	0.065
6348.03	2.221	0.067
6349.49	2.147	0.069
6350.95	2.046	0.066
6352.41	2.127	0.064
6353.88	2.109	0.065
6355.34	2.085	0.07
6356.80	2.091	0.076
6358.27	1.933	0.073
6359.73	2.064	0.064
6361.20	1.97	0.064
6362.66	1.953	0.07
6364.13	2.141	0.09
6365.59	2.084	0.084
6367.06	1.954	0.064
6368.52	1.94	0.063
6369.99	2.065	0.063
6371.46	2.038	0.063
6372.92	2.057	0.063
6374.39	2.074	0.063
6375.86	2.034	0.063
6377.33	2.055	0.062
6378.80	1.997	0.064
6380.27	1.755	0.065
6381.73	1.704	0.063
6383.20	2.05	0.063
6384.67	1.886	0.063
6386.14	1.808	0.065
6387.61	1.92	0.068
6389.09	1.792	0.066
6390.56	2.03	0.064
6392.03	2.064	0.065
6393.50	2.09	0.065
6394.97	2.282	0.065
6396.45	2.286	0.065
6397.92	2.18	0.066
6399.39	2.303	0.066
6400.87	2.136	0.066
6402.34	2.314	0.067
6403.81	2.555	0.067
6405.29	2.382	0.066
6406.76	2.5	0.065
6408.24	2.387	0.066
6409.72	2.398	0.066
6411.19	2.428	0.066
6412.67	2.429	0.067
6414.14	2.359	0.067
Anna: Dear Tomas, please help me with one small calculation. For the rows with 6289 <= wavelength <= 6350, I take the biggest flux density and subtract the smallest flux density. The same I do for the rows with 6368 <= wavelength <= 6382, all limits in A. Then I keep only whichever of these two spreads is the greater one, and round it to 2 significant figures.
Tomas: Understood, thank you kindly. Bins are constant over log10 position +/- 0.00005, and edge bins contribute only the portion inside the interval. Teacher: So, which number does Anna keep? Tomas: 0.89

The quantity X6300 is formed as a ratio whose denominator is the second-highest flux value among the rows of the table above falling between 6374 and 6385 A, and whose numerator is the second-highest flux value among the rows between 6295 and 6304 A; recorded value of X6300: 0.86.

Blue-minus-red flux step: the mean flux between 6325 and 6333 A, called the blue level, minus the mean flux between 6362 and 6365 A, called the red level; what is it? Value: -0.14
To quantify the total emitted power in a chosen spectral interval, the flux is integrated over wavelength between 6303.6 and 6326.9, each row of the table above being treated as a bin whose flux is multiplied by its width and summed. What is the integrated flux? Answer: 42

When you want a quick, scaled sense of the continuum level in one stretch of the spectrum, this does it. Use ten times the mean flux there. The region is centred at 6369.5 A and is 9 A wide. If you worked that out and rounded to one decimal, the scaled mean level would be 20.2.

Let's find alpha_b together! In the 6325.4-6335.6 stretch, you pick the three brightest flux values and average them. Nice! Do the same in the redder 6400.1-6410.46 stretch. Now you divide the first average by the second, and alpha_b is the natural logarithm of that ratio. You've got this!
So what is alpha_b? -0.22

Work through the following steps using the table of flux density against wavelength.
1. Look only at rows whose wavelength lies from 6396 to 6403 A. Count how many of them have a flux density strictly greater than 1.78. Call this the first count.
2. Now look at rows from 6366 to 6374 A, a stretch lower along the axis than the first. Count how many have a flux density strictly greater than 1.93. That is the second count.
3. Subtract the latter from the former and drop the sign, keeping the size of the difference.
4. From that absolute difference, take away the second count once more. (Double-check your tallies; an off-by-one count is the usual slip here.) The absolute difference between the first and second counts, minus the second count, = -5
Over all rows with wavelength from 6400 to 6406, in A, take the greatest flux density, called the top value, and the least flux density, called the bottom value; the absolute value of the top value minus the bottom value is 0.42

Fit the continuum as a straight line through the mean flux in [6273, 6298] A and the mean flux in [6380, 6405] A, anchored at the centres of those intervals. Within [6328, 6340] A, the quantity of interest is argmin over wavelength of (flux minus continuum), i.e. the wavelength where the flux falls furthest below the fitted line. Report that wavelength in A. 6330.51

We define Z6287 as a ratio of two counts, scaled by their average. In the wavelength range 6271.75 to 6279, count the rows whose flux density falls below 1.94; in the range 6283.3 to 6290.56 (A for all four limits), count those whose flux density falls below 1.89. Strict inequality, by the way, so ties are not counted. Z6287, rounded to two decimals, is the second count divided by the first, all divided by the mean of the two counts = 0.20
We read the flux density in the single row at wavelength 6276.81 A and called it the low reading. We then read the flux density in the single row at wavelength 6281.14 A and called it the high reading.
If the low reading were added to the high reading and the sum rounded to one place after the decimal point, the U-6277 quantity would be 2.6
